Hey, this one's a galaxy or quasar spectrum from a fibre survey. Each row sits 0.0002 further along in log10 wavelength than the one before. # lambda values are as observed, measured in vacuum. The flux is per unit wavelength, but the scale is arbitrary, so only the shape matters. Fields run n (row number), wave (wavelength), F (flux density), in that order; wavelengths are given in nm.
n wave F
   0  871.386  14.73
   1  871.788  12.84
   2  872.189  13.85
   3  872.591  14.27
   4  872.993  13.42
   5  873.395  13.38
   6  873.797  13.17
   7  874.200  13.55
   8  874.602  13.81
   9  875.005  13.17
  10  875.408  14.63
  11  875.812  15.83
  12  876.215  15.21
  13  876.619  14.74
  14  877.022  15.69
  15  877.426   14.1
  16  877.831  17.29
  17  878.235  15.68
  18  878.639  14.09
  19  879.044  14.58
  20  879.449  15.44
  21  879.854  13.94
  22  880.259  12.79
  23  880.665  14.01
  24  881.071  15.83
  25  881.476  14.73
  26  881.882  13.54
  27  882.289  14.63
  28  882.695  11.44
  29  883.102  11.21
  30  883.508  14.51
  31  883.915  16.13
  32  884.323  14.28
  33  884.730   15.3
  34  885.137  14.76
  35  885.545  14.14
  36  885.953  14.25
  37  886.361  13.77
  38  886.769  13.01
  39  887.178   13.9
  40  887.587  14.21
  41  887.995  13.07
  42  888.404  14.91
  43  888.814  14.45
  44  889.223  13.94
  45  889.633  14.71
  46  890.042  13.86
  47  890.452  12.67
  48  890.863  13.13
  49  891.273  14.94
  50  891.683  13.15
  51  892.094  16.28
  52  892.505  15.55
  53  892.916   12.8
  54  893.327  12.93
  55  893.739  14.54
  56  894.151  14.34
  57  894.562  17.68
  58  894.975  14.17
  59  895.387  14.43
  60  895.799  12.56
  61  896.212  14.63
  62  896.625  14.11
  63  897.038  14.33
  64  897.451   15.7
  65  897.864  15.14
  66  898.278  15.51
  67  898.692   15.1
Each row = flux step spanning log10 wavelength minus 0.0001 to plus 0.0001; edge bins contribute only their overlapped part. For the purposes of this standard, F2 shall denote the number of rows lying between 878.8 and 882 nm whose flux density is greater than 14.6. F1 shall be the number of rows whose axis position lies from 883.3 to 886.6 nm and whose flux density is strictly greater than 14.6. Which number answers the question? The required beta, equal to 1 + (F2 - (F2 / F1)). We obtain 3.0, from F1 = 3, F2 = 3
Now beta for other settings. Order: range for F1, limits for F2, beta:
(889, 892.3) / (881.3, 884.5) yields 3.0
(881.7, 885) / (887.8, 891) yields 2.3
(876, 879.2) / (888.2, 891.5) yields 3.4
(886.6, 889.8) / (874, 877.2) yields 3.5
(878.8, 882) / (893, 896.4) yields 2.3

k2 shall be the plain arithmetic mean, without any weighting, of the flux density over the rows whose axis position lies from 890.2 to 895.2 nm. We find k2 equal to 14.3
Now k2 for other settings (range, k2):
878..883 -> 14.2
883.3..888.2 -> 14.3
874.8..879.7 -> 15.0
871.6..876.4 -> 13.9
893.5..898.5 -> 14.8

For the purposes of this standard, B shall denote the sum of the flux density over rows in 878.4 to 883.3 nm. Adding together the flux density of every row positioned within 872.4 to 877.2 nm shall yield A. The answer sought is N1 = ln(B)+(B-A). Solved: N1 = 0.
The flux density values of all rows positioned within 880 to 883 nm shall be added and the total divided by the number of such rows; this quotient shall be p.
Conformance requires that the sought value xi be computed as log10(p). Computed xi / 1.14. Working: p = 13.9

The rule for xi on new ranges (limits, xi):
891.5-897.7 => 1.16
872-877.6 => 1.15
